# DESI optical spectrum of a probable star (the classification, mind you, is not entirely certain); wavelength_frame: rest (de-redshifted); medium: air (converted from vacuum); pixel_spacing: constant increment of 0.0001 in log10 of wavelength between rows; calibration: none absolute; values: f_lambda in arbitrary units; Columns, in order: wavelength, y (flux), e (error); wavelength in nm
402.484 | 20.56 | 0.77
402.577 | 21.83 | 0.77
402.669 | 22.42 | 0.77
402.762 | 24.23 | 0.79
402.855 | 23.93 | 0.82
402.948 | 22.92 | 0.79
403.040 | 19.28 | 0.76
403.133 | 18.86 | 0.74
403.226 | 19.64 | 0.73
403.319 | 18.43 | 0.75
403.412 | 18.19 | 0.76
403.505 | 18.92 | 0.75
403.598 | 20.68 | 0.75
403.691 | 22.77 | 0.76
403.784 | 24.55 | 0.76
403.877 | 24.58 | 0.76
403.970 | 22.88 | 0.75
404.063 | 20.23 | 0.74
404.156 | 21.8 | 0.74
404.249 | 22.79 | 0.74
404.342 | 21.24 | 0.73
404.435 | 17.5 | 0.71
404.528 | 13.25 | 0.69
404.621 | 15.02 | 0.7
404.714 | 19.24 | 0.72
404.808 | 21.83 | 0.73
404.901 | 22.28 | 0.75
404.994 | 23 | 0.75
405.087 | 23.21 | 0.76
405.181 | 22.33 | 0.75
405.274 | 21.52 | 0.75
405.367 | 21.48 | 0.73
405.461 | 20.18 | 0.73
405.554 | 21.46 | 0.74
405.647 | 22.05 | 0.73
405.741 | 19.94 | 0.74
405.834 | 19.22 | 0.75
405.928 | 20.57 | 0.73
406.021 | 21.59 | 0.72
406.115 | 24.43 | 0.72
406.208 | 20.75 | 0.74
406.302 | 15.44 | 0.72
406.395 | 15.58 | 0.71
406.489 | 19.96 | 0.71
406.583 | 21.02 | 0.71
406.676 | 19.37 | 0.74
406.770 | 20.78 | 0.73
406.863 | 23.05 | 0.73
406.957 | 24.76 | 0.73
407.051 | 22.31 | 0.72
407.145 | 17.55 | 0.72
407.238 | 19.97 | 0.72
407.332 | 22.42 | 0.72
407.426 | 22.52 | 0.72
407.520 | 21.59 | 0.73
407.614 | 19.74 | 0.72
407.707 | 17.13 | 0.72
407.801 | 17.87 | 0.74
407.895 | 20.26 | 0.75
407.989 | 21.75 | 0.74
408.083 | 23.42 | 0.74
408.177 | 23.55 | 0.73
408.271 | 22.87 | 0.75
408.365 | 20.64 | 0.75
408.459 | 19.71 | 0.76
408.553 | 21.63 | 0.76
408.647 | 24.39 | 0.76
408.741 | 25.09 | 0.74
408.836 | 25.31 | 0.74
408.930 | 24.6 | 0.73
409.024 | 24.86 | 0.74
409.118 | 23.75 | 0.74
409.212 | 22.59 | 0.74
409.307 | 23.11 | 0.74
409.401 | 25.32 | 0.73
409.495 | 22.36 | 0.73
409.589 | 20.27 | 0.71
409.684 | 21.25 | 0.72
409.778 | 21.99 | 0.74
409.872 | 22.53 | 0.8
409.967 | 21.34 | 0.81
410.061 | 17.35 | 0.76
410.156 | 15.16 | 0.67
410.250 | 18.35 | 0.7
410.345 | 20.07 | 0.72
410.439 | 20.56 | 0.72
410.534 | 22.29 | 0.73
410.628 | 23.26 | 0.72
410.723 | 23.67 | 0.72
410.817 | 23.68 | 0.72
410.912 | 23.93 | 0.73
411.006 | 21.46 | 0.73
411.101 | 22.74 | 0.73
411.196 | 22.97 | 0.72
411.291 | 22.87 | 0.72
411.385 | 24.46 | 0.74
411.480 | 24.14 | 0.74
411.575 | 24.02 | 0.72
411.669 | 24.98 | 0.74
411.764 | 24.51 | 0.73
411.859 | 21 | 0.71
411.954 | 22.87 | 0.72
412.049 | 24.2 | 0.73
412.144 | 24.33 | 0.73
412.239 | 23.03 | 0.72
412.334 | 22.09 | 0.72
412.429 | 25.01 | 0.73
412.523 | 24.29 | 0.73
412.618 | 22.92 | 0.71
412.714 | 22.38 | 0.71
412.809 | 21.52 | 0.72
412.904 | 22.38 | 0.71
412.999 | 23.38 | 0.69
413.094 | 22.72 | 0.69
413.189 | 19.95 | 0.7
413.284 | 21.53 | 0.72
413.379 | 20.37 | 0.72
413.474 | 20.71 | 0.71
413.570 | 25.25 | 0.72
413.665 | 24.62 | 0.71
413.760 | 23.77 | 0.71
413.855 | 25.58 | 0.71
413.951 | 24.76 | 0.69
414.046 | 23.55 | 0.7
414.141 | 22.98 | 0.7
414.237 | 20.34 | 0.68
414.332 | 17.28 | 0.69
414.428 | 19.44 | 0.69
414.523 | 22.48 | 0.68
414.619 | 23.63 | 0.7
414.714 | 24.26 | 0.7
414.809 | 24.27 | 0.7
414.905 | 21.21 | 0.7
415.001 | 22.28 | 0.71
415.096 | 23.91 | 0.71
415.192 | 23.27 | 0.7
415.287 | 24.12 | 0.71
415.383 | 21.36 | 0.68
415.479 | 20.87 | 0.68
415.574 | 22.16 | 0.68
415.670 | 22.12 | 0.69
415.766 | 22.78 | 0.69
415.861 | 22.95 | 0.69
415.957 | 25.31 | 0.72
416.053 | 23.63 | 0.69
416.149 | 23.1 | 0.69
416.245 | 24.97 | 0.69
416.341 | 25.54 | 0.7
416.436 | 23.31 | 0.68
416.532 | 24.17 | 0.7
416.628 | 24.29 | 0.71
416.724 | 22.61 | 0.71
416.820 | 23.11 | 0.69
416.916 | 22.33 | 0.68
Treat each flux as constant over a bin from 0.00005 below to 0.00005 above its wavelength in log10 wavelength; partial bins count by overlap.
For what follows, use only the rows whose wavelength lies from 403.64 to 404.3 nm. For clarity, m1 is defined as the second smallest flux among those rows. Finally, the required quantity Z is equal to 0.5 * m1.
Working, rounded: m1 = 21.8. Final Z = 10.9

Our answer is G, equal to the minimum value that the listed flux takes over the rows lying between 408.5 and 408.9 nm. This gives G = 21.63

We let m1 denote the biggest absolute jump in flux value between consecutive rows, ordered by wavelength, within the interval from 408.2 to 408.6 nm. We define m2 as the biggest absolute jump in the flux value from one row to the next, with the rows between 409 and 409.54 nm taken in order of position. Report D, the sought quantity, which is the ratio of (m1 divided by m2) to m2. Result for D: 0.25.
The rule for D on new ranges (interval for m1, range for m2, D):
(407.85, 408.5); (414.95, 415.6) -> 0.29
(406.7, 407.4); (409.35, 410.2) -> 0.30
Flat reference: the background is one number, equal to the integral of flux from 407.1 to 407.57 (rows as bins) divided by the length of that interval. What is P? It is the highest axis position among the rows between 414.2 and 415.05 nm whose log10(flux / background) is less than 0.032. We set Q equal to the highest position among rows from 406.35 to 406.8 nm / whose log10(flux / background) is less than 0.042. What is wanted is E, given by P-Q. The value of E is 8.23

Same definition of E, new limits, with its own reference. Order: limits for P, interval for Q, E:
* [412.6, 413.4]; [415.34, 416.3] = -2.39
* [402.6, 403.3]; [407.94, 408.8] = -5.33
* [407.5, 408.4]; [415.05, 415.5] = -7.11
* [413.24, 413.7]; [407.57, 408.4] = 5.11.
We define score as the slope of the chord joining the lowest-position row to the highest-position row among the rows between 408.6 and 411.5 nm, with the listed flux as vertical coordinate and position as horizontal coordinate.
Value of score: -0.1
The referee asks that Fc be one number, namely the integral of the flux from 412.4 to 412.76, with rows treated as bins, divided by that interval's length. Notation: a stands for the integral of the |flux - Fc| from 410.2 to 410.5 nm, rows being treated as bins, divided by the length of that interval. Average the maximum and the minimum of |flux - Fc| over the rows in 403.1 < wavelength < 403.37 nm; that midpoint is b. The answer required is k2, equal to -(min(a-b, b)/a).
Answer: 0.2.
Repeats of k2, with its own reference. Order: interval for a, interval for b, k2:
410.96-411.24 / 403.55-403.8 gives 0.6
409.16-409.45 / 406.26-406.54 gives 4.6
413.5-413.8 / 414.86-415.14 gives 0.2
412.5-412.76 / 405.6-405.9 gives 2.4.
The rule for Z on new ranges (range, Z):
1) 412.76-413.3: 10.8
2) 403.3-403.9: 9.2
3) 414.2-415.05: 9.7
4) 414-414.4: 10.2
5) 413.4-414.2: 11.5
